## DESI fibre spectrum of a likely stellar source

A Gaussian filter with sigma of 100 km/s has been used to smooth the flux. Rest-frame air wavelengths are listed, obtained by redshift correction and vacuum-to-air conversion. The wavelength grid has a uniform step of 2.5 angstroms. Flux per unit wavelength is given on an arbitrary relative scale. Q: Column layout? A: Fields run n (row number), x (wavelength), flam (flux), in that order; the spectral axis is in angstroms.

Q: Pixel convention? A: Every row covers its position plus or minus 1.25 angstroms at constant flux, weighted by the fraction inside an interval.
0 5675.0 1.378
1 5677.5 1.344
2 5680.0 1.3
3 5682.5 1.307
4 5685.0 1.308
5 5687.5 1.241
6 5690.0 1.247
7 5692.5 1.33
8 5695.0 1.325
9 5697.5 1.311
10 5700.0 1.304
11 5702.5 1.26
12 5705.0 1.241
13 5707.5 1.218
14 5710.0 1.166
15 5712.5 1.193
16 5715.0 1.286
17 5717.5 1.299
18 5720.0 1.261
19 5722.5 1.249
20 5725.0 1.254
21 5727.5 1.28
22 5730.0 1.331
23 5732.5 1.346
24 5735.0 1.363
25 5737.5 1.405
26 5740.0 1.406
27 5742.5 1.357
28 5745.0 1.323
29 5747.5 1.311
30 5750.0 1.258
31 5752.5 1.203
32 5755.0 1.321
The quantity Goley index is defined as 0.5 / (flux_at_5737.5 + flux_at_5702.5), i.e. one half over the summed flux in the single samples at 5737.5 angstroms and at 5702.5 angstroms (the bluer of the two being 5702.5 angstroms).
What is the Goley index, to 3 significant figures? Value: 0.188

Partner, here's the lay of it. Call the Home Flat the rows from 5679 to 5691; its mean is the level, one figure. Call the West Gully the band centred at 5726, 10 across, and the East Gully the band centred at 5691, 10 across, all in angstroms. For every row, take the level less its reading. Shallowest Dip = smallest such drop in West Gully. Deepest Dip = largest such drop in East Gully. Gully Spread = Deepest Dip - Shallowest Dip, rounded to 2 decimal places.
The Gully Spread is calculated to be 0.09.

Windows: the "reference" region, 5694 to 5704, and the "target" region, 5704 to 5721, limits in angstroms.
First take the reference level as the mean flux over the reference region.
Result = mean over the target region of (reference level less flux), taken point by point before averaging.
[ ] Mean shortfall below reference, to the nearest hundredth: 0.06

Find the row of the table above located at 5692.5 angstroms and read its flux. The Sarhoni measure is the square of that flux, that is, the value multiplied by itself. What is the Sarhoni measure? 1.8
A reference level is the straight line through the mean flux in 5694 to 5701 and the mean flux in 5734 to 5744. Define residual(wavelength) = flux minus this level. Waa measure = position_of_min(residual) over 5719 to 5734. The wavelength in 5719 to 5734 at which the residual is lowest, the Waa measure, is 5722.5 angstroms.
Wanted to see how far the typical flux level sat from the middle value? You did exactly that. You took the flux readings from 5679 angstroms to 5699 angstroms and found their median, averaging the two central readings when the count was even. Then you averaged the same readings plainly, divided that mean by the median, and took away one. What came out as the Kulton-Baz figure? -0.0087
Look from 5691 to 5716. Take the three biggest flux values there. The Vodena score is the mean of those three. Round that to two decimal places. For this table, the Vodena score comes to 1.32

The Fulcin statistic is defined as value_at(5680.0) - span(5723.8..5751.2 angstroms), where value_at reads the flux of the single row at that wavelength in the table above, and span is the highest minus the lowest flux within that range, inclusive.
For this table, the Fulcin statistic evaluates 1.15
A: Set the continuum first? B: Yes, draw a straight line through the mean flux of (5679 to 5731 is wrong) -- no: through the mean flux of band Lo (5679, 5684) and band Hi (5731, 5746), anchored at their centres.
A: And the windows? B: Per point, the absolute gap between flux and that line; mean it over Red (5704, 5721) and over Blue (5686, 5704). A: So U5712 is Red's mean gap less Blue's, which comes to 0.064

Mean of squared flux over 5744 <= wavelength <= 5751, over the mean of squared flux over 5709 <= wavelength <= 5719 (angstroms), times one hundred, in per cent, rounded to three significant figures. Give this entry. 110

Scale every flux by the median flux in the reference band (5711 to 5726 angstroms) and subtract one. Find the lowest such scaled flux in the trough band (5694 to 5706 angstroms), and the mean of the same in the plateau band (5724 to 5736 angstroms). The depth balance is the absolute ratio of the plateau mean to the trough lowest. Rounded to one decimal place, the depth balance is 3.5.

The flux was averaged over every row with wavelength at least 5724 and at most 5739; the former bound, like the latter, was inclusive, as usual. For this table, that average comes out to 1.33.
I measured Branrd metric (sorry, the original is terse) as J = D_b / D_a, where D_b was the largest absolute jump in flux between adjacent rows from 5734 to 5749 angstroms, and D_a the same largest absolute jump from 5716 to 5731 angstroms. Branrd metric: 1.0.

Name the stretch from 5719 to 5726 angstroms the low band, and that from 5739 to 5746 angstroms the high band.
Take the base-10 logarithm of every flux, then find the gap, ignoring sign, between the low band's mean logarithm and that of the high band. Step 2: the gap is 0.036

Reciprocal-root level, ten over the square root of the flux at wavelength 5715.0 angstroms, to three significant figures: 8.82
